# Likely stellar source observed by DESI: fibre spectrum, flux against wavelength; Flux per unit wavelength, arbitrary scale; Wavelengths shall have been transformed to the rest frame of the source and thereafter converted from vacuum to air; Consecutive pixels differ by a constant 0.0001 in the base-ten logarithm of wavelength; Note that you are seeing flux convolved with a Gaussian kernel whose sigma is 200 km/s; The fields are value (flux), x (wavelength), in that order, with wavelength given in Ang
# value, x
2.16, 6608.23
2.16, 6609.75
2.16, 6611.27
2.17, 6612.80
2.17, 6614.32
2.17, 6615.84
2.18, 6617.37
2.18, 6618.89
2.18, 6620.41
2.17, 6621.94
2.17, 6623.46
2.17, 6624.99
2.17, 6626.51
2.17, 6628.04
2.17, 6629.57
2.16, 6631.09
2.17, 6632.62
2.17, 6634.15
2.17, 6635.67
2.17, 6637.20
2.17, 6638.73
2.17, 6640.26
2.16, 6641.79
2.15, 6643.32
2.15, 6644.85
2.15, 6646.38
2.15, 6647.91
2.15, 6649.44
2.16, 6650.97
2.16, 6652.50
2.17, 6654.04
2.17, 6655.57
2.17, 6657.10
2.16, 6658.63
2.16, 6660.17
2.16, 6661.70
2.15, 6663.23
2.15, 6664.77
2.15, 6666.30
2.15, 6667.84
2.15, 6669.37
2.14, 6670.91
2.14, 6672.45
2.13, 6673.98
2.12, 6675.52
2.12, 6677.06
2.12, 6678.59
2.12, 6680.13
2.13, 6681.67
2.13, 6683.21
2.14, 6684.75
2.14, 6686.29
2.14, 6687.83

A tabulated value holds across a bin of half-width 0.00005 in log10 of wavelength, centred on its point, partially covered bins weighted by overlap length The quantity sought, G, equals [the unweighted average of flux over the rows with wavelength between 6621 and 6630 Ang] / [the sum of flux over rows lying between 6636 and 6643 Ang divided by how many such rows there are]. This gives 1.00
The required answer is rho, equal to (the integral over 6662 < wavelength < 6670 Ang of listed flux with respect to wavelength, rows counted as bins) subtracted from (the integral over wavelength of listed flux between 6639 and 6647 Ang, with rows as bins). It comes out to 0.0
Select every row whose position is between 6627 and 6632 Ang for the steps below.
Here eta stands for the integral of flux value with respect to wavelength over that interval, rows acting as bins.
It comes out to 11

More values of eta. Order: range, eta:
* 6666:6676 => 21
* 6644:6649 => 11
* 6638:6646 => 17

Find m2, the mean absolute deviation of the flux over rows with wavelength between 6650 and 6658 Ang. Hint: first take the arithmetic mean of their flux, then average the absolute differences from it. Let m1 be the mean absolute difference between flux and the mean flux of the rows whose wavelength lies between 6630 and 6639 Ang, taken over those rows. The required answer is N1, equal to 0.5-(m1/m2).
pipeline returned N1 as -0.1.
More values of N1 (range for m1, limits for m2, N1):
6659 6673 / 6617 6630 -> -0.5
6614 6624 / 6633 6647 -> -0.1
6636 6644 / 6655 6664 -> -0.8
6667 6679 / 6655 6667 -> -1.2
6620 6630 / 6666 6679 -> 0.3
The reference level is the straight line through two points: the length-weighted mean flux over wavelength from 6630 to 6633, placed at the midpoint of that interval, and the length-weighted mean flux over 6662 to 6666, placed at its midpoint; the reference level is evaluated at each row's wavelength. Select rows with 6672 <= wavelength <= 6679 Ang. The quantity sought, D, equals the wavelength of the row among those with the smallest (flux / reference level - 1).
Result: 6675.52 Ang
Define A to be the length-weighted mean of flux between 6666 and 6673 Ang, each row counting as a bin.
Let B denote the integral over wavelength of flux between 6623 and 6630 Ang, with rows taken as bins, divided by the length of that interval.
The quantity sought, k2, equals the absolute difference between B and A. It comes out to 0.024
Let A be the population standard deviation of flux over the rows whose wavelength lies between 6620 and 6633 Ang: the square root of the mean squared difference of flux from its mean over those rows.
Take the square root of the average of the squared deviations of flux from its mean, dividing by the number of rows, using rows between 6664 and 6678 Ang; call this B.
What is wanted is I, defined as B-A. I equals 0.007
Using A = 0.005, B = 0.0120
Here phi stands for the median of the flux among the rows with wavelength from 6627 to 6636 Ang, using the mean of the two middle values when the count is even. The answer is 2.17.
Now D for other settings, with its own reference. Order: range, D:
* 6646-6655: 6646.38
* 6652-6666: 6663.23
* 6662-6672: 6670.91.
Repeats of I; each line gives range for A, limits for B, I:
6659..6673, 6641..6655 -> 0.000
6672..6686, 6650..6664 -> -0.002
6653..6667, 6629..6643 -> -0.004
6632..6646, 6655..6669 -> 0.000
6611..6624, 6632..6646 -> 0.002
